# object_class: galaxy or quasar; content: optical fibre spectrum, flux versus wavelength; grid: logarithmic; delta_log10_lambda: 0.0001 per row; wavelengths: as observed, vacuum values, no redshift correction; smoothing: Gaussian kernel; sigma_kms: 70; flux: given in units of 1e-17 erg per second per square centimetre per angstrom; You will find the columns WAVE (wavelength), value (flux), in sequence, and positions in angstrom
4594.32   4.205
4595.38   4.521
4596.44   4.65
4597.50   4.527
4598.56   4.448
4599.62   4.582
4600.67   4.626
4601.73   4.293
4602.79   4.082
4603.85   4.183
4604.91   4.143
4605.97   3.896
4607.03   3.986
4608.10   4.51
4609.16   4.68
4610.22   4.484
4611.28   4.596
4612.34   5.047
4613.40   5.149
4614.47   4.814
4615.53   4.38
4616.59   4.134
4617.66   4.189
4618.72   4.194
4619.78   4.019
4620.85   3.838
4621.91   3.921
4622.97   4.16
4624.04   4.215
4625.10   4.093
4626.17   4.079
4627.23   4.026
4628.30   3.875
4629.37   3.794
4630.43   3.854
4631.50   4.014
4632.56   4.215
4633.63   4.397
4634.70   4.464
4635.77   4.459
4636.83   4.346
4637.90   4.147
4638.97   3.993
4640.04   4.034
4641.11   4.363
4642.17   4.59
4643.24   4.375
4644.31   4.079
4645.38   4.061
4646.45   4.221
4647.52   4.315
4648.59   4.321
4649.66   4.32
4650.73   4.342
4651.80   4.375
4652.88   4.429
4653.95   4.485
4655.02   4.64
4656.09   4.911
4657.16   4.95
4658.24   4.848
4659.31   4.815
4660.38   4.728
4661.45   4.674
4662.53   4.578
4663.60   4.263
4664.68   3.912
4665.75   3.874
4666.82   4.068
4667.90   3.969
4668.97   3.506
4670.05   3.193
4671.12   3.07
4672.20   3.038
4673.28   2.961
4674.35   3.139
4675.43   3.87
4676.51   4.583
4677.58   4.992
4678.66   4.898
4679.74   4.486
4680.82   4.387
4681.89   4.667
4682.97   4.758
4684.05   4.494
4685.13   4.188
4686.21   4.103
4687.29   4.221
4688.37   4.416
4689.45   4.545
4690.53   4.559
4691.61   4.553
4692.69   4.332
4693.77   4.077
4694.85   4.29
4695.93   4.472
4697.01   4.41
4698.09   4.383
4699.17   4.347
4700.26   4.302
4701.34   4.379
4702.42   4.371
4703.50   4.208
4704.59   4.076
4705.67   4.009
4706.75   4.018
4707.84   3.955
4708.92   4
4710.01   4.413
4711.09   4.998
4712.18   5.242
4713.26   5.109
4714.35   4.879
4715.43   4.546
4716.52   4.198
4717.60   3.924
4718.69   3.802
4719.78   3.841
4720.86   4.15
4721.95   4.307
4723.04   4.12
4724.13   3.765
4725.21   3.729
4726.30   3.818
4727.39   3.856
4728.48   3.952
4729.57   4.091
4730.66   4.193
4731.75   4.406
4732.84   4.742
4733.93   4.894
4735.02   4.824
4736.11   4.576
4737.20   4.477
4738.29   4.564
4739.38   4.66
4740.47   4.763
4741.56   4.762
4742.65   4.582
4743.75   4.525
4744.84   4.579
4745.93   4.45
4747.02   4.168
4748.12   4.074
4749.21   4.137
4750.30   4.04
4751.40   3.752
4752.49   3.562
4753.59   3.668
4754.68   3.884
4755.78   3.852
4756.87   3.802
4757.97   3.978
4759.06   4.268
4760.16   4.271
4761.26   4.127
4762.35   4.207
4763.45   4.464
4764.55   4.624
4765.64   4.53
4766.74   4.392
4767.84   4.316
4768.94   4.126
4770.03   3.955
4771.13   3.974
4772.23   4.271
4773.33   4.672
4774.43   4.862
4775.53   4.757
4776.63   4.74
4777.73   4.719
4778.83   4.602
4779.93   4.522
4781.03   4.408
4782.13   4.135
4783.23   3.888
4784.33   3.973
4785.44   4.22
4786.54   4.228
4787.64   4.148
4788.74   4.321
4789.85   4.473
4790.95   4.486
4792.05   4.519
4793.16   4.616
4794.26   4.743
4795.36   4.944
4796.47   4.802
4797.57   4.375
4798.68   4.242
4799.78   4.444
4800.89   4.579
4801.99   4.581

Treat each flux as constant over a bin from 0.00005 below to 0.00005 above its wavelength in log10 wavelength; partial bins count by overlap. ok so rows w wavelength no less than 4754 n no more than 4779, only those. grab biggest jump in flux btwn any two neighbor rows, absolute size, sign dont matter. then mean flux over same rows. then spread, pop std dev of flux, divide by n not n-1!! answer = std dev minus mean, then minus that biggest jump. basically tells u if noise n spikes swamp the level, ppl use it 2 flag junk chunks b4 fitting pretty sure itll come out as -4.40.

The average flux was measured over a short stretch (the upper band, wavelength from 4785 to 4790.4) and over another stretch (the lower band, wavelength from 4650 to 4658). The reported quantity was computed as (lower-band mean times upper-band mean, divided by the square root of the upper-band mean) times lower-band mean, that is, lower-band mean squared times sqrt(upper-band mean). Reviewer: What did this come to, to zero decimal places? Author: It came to 44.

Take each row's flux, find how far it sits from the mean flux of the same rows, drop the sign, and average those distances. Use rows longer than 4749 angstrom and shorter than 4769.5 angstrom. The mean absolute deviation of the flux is 0.243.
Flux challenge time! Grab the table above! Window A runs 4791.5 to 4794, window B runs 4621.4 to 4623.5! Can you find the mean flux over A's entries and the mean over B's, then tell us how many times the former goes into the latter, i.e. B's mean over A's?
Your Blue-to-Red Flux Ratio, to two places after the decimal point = 0.88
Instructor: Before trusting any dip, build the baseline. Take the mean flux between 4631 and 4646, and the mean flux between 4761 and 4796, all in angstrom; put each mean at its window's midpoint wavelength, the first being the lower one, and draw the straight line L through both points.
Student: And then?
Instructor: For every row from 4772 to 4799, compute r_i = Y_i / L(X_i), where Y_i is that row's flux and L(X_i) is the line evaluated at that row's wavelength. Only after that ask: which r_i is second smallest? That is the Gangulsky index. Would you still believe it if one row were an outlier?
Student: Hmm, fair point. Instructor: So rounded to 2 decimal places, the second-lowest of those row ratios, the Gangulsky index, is 0.90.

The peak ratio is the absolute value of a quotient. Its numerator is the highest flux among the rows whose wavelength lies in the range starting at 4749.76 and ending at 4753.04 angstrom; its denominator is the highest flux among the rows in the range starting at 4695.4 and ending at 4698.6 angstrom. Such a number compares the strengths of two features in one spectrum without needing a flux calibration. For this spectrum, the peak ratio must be 0.90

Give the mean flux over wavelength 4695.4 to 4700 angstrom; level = 4.4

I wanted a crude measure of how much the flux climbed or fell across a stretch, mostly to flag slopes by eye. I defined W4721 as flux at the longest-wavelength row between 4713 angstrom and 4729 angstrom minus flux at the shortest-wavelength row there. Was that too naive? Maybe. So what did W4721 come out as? -1.2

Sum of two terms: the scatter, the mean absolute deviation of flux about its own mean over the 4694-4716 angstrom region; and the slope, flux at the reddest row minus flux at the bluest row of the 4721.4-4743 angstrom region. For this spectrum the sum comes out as 0.55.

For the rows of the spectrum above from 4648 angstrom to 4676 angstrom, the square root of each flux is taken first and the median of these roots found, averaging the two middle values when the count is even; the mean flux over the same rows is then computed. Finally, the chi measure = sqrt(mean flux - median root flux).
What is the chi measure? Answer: 1.43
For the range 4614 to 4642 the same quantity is 1.46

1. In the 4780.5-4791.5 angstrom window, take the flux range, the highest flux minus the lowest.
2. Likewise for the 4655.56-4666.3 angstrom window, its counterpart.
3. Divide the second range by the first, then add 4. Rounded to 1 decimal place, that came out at 5.8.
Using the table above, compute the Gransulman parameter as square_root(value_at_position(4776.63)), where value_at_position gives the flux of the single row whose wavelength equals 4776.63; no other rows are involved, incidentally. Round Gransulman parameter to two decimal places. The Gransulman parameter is 2.18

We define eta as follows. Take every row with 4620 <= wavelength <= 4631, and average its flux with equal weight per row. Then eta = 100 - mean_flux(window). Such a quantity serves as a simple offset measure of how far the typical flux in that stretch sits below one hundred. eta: 96.0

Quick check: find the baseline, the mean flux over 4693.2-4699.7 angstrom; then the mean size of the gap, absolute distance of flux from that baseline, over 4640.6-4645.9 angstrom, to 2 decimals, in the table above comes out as 0.17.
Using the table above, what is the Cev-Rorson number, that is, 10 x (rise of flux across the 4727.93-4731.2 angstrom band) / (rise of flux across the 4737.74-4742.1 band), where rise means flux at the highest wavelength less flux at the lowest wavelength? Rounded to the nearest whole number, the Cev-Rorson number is 12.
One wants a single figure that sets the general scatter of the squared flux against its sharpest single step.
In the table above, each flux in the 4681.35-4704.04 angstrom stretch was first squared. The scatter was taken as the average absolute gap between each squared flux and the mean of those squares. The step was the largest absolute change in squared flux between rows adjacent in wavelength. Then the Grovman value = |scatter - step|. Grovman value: 1.5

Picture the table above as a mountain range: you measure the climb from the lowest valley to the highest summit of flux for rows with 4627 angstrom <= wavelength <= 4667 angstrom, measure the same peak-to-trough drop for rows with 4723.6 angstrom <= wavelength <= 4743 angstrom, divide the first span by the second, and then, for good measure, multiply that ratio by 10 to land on 10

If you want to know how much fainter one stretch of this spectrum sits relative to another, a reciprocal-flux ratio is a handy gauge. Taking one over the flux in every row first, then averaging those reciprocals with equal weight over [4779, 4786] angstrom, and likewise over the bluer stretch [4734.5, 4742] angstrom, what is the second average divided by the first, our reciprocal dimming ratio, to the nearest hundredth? 0.90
